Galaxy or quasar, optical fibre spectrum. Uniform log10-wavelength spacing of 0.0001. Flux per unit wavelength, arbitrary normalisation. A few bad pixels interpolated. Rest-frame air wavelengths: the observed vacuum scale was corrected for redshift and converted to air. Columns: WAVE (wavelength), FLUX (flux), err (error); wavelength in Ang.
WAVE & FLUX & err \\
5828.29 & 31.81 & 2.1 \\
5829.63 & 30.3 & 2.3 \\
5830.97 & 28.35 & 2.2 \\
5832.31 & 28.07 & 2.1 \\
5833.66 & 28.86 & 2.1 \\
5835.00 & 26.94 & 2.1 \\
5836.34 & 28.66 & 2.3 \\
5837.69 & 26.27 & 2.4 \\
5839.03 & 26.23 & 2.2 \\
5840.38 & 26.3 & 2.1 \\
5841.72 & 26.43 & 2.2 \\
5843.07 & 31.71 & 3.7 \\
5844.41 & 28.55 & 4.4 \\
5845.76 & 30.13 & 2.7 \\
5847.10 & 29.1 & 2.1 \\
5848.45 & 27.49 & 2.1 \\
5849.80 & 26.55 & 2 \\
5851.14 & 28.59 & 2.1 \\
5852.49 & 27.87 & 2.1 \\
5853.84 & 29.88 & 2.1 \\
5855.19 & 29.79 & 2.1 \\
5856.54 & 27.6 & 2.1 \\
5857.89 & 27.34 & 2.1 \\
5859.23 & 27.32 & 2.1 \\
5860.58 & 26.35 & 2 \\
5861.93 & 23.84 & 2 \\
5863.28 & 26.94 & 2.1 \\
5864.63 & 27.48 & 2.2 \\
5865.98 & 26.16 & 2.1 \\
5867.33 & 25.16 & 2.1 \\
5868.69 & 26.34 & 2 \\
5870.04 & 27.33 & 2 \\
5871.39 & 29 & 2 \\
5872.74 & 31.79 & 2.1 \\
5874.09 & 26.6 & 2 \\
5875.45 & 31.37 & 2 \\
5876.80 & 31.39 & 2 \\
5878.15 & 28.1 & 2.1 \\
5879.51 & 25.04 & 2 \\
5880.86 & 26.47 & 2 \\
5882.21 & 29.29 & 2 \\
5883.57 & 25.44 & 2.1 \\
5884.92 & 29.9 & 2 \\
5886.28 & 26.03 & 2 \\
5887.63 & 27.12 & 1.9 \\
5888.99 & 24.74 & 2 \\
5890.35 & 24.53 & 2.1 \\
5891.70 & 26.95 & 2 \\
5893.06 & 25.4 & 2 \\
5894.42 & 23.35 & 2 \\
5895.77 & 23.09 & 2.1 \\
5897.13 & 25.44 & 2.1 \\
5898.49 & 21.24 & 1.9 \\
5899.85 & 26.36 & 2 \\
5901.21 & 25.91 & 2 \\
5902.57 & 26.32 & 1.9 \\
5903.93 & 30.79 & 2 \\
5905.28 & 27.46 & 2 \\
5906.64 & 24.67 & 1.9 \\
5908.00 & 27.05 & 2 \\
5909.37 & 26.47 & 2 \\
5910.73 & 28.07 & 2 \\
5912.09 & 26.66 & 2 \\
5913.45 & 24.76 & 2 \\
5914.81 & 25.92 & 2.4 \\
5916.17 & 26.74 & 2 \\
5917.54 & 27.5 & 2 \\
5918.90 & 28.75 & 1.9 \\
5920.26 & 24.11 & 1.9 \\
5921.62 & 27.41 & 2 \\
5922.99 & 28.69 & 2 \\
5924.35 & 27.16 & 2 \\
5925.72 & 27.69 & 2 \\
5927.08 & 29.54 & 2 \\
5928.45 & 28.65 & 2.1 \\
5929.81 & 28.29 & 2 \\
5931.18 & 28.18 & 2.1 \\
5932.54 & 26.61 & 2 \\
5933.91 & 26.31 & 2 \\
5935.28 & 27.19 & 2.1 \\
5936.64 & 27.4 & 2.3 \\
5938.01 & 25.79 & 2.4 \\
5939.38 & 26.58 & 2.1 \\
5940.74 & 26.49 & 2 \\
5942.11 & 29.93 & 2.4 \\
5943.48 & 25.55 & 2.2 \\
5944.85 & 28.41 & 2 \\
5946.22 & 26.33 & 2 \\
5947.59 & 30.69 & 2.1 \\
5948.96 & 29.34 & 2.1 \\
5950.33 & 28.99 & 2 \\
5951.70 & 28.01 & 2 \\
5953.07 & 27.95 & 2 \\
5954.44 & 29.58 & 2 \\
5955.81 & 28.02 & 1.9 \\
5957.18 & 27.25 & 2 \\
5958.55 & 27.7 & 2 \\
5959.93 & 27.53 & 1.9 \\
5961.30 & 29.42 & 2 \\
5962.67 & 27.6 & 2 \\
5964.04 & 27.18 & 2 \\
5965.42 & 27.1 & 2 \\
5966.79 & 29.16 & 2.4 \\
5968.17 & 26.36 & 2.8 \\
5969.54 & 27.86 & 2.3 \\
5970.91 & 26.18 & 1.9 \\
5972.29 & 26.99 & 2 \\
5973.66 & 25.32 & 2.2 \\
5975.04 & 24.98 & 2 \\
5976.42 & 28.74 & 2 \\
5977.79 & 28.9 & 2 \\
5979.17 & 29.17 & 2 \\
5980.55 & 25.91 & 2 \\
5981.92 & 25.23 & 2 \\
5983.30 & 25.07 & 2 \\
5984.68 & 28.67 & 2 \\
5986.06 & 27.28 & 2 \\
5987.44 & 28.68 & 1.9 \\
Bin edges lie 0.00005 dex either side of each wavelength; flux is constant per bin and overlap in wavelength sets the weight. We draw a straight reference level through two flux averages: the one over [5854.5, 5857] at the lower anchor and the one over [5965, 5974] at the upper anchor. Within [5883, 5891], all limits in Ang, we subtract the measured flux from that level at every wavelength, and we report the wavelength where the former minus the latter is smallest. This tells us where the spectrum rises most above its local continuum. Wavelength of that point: 5884.92 Ang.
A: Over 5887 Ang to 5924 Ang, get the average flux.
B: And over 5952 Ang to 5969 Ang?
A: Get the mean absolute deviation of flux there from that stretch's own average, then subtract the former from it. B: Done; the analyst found -25.4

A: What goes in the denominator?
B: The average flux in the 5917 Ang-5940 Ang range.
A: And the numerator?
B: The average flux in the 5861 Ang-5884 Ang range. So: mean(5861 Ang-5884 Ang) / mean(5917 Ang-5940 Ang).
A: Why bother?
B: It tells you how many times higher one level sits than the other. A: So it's 1.00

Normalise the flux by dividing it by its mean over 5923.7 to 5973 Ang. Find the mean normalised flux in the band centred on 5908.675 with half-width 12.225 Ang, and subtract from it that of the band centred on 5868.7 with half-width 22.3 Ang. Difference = -0.042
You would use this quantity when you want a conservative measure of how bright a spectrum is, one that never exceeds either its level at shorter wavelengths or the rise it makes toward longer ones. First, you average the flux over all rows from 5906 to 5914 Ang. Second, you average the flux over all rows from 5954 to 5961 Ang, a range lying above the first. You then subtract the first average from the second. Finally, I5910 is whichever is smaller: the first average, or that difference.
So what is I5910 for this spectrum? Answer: 1.7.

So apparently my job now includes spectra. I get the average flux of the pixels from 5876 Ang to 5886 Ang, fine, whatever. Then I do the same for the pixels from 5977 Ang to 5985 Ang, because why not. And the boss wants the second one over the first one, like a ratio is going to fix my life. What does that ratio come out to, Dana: 0.97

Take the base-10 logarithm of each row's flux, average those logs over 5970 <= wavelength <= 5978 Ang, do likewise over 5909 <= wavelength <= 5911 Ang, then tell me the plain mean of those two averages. 1.43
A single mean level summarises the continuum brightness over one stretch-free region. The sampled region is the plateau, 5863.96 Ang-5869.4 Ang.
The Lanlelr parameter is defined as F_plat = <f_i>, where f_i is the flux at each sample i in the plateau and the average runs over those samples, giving 26.3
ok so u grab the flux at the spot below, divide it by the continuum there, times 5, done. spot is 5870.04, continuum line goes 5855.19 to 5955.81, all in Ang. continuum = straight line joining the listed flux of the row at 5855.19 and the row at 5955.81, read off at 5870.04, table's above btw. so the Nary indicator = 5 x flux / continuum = 4.63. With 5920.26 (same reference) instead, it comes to 4.21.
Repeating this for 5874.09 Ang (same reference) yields 4.51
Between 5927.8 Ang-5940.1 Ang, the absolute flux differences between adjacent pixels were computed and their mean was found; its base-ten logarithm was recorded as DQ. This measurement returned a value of -0.14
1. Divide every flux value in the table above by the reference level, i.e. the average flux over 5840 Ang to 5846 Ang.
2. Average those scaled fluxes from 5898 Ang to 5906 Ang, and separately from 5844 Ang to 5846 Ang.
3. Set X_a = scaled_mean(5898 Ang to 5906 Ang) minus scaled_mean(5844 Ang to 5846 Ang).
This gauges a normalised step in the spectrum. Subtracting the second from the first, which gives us -0.10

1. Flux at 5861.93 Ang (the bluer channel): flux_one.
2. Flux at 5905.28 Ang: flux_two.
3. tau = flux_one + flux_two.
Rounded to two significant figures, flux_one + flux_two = 51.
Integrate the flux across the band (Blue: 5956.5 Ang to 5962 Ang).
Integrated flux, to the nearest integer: 154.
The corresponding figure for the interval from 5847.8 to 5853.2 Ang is 149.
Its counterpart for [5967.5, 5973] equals 148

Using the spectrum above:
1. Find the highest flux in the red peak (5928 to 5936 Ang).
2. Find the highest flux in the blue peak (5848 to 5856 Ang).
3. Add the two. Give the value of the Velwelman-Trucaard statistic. 58.5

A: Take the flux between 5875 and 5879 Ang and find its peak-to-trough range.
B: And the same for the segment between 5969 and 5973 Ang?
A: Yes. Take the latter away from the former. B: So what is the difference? 1.6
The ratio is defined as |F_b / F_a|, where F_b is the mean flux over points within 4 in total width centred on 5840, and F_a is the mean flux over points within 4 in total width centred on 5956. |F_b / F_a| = 0.93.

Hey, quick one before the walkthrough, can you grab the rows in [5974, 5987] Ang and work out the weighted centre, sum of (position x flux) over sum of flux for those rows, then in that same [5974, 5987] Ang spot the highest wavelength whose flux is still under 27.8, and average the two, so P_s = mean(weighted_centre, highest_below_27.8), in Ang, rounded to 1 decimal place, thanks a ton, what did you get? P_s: 5983.3 Ang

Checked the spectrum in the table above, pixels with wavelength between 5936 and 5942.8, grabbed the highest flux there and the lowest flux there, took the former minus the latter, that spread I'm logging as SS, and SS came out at 4.1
